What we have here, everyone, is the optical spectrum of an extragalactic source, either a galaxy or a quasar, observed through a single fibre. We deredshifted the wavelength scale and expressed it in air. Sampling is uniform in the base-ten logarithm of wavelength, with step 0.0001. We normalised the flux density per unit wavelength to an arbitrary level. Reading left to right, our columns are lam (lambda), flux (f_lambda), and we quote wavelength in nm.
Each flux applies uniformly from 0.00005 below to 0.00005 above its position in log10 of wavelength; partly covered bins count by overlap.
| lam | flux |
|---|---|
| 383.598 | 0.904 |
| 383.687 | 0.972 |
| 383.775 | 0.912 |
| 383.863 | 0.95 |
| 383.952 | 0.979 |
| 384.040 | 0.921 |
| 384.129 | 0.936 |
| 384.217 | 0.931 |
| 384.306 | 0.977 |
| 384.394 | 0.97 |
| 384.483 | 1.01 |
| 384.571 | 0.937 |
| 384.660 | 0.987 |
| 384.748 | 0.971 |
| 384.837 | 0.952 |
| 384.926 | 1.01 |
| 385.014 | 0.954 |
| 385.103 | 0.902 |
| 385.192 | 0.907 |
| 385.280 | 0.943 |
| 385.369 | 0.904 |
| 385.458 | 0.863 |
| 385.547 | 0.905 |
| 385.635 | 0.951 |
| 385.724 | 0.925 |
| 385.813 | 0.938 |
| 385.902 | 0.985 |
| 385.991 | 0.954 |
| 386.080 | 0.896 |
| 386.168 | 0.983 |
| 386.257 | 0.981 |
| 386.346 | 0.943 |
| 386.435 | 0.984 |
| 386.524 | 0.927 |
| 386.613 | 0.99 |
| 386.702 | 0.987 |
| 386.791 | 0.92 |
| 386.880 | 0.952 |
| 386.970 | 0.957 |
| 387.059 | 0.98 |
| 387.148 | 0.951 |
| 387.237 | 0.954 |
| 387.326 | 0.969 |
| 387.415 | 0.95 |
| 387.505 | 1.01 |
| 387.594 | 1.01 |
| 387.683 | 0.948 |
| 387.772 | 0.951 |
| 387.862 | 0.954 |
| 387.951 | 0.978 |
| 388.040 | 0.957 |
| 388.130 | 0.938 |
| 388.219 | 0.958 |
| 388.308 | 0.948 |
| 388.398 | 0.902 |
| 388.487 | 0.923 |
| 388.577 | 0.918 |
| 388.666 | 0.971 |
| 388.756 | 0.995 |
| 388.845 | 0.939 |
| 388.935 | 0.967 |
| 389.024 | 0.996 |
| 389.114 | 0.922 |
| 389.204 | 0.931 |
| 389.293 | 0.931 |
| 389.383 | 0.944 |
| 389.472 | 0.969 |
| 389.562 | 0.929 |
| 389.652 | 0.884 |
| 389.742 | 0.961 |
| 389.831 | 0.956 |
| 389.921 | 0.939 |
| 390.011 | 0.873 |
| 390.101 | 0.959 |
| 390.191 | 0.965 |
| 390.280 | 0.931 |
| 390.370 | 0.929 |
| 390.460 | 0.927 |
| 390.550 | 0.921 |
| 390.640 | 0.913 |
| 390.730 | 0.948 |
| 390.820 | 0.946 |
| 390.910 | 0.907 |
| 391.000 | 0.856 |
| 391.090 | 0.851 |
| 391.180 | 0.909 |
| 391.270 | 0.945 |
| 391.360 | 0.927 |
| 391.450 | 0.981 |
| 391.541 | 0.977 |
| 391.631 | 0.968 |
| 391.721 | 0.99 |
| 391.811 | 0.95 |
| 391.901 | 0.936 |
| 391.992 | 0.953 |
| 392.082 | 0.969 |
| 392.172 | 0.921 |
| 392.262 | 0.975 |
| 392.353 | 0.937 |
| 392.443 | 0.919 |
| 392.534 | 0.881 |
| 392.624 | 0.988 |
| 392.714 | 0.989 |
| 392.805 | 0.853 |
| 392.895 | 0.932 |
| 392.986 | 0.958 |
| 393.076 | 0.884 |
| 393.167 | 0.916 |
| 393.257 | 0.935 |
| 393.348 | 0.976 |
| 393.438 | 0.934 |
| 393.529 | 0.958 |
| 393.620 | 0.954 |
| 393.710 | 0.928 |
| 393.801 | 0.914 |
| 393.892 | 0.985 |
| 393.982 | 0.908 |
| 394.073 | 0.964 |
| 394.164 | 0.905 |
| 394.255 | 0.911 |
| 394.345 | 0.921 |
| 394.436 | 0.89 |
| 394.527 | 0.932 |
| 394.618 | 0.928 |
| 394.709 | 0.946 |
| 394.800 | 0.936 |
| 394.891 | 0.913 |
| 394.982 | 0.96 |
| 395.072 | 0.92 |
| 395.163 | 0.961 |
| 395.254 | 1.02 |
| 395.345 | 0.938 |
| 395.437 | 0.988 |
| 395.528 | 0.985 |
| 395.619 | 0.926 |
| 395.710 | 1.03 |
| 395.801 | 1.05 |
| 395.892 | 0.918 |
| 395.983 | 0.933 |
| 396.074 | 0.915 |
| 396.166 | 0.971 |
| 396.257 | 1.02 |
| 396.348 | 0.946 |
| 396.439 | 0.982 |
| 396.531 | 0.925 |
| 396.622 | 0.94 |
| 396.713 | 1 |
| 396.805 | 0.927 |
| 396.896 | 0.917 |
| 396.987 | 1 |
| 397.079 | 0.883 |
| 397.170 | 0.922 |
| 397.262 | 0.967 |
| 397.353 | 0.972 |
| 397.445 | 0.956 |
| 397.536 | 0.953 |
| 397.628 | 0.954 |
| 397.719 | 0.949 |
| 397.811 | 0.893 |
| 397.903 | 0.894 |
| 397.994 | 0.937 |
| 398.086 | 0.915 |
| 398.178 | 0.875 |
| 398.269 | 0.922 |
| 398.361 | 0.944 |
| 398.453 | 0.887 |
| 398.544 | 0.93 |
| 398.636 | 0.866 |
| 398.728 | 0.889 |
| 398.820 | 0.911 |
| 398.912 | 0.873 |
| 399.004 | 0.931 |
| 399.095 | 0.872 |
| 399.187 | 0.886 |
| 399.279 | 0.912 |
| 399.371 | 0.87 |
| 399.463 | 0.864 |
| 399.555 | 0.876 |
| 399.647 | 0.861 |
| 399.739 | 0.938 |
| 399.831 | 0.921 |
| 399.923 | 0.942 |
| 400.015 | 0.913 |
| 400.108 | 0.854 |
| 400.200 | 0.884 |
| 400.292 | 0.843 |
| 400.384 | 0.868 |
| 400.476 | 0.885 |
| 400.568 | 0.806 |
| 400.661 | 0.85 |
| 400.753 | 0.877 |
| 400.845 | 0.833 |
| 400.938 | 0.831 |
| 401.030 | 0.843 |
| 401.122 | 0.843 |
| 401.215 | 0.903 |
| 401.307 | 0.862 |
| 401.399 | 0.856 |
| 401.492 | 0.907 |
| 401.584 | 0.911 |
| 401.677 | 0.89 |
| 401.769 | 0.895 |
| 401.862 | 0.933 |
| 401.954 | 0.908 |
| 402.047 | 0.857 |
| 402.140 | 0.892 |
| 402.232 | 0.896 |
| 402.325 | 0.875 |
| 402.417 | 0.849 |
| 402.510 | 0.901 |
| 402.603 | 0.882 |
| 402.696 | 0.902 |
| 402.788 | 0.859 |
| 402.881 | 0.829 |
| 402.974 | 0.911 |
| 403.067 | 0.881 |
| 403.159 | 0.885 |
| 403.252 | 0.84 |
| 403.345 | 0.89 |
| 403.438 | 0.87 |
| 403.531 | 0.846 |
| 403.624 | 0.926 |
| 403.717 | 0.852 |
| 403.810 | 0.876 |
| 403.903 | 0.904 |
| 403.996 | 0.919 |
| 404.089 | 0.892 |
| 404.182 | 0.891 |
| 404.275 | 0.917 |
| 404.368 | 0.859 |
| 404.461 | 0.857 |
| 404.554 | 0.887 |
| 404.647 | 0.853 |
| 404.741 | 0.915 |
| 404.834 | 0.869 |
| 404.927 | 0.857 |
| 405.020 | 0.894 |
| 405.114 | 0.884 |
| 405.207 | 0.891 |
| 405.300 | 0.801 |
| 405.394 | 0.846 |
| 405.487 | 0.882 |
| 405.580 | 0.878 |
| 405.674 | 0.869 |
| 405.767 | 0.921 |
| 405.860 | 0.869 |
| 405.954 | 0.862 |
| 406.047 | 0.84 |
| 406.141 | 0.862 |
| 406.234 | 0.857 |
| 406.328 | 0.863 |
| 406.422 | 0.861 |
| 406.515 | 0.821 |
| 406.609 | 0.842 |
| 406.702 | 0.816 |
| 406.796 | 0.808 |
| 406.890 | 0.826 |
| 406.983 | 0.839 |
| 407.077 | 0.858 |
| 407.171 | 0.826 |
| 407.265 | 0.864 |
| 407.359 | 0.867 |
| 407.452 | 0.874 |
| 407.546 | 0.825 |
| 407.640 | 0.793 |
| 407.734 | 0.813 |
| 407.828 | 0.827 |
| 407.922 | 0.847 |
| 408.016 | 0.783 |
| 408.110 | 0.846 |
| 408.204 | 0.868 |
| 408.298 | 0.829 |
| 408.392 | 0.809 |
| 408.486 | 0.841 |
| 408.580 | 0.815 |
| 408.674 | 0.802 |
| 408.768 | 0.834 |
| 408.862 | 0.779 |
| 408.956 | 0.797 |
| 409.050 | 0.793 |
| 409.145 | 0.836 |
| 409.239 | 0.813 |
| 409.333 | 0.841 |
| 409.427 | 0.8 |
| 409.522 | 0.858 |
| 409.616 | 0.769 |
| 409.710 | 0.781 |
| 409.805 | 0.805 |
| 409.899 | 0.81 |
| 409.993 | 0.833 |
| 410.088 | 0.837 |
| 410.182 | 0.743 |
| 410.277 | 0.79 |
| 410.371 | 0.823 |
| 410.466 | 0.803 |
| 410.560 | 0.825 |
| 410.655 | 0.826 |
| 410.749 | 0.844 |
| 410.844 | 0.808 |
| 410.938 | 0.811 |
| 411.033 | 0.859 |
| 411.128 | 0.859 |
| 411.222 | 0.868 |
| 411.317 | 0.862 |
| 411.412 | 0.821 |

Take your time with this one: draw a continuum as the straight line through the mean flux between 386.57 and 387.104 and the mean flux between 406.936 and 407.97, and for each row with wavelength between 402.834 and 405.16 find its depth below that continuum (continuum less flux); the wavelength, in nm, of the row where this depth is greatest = 402.881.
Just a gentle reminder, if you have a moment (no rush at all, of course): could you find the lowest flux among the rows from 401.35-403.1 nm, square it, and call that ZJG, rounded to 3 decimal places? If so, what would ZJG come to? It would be 0.687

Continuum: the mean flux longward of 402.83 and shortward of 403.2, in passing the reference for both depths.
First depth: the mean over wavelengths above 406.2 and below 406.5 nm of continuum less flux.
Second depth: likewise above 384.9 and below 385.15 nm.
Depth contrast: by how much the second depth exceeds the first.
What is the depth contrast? -0.095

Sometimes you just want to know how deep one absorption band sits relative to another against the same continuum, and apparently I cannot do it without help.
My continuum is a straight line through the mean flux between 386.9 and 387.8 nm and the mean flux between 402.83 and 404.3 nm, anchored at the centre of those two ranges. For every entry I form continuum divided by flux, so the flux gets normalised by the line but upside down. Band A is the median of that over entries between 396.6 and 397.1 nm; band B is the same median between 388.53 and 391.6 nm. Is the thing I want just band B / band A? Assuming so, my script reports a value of 1.038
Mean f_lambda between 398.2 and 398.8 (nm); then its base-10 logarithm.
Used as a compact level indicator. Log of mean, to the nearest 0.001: -0.043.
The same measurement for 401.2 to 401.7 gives -0.052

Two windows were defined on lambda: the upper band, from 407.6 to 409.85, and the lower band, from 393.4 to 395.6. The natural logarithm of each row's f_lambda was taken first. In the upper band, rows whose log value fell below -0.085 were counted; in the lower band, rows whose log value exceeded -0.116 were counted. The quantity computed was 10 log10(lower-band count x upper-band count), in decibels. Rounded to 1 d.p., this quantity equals 27.4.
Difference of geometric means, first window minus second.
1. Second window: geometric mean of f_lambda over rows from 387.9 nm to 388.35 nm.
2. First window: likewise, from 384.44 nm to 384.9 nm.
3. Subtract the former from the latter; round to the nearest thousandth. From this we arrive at 0.015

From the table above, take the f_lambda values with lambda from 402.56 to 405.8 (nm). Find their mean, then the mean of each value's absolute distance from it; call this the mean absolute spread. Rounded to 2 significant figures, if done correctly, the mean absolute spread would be 0.022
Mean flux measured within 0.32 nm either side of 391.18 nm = 0.911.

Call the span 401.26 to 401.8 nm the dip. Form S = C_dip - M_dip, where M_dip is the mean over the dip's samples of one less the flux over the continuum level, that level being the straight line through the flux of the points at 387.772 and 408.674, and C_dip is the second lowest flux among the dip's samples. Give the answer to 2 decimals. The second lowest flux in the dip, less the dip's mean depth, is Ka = 0.90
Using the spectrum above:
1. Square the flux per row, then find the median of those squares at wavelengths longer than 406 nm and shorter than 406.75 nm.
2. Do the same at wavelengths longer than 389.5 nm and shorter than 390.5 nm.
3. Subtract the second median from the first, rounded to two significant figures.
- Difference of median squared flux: -0.15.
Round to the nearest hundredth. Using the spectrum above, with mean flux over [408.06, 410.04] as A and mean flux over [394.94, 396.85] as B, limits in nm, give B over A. 1.18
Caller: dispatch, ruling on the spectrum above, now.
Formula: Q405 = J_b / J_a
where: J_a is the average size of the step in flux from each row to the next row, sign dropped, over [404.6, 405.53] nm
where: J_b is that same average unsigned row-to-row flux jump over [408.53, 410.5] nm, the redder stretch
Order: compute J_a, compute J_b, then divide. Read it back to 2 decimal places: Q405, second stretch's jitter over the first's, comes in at 0.87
